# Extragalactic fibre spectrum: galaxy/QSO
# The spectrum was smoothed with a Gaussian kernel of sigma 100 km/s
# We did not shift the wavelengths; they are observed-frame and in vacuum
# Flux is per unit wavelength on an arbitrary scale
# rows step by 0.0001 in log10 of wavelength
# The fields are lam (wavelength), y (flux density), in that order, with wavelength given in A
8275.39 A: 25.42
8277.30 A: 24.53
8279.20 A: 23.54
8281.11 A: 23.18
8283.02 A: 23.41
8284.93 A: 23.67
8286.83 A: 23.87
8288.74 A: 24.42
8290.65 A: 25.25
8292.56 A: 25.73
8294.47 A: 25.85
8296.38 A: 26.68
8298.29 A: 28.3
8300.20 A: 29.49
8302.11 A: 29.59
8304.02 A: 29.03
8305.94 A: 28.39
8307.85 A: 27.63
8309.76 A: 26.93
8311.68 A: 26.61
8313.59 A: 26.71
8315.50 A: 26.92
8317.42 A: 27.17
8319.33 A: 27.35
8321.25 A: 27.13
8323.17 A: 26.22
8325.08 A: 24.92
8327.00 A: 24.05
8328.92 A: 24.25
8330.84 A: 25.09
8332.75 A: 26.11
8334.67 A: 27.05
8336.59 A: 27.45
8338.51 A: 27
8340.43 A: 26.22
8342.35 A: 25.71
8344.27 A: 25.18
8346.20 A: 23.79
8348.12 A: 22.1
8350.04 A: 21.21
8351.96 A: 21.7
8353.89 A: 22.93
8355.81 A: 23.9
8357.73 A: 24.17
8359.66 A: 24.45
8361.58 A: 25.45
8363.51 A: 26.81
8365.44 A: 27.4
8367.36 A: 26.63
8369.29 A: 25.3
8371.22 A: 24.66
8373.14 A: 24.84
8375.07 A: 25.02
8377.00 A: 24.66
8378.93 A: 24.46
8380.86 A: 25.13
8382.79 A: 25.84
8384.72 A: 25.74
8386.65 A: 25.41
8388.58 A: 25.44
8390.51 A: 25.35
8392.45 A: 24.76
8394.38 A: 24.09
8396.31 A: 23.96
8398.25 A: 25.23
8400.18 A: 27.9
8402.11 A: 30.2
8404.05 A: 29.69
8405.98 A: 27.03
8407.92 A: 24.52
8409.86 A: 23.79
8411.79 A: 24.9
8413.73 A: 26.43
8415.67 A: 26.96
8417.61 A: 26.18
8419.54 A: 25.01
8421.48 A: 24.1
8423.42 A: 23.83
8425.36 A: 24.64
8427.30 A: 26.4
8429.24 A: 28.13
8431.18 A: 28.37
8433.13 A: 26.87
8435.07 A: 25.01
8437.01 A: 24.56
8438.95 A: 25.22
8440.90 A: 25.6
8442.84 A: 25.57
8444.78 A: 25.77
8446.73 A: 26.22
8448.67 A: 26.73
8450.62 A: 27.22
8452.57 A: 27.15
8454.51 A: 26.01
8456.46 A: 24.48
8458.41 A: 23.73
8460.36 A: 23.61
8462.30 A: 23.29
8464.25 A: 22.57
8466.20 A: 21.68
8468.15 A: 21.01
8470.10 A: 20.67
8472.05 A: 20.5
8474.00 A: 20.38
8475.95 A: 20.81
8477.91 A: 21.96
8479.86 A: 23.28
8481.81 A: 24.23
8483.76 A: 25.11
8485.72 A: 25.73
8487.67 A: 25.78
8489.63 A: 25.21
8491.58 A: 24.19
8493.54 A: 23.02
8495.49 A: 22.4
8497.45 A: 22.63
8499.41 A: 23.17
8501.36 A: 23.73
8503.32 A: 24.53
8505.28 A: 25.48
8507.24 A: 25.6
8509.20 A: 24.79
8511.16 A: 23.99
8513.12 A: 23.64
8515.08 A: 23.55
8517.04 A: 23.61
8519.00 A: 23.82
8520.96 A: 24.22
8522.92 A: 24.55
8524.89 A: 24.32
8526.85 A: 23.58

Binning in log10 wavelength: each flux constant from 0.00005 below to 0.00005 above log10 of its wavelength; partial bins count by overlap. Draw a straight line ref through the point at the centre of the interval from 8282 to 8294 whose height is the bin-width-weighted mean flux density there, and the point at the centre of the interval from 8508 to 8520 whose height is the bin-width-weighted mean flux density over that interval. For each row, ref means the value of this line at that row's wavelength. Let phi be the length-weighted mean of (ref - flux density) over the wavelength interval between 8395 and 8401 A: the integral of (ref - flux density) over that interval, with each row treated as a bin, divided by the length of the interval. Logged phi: -1.4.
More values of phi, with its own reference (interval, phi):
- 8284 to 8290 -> 0.4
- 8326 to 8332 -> -0.2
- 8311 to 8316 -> -2.4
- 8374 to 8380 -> -0.5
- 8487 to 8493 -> -0.9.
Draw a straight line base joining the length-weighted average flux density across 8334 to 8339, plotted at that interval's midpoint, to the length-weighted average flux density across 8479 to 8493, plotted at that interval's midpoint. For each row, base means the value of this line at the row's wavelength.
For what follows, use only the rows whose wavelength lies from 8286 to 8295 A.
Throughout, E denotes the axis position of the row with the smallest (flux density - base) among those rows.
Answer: 8286.83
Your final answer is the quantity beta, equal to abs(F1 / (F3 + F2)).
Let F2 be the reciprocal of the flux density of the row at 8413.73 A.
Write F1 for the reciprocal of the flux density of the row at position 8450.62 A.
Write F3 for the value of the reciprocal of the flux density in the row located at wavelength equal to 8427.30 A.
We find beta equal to 0.485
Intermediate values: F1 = 0.037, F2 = 0.038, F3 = 0.0379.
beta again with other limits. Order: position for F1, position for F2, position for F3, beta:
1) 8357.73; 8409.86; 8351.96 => 0.470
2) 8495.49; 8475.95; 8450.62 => 0.527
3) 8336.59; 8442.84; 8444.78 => 0.468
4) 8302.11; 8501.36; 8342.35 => 0.417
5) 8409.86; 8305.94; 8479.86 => 0.538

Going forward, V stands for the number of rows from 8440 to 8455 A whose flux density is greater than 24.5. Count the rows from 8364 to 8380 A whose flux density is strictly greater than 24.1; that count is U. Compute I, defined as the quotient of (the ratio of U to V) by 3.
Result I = 0.3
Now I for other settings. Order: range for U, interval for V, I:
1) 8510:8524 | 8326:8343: 0.1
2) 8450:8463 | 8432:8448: 0.2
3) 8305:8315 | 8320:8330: 0.6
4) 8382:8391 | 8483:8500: 0.4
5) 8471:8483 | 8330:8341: 0.1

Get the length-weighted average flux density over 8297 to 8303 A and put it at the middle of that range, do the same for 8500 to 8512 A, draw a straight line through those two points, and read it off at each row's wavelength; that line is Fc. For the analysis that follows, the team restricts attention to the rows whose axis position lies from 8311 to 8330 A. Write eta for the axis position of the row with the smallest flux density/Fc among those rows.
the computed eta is 8327.00 A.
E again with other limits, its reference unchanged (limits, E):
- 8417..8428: 8423.42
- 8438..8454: 8438.95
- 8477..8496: 8477.91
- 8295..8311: 8296.38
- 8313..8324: 8323.17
